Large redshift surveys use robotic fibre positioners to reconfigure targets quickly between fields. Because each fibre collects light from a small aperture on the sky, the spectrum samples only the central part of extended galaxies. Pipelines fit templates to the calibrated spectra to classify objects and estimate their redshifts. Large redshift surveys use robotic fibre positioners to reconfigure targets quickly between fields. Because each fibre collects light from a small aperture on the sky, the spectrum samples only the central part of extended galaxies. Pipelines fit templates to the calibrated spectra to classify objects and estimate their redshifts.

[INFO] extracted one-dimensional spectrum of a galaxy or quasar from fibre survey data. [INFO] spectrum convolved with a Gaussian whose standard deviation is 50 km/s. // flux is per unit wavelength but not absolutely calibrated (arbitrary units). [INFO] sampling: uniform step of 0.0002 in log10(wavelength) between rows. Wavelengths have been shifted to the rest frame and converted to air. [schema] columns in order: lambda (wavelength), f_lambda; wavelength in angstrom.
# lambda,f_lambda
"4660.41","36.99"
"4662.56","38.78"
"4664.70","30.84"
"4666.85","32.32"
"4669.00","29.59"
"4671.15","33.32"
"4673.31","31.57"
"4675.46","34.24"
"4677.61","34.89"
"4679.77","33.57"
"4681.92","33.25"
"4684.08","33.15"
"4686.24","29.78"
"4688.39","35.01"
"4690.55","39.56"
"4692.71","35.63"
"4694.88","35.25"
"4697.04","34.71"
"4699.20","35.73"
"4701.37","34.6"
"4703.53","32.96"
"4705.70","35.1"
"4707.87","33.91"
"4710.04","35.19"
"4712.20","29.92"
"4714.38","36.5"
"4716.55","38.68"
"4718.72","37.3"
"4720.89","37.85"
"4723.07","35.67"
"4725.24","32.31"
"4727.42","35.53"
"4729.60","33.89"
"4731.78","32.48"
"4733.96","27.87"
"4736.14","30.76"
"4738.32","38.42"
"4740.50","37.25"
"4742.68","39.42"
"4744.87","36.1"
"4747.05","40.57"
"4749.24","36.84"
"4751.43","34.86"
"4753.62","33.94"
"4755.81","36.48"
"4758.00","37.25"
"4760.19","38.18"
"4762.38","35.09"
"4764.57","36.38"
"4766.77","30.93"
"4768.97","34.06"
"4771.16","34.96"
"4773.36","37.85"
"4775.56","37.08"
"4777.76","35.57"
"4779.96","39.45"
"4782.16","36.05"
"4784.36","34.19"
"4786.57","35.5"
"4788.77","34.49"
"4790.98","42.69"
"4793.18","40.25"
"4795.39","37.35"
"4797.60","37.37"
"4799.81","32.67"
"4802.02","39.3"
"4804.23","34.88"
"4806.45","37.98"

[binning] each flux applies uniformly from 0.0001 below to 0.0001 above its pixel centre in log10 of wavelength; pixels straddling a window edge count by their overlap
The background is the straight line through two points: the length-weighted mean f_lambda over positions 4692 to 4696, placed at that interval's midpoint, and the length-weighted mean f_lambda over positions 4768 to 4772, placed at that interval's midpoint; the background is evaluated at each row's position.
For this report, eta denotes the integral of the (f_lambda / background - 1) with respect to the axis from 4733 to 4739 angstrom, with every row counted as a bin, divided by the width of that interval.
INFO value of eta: -0.08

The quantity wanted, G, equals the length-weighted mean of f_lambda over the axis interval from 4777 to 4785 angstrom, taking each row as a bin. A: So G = 36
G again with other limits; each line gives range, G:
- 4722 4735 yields 33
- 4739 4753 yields 37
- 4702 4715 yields 34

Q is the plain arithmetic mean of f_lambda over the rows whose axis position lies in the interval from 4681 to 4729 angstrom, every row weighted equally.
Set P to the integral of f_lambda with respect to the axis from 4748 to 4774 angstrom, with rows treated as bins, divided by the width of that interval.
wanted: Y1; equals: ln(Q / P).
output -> -0.019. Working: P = 35.5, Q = 34.9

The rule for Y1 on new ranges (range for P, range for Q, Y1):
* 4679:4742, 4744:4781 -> 0.046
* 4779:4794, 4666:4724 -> -0.085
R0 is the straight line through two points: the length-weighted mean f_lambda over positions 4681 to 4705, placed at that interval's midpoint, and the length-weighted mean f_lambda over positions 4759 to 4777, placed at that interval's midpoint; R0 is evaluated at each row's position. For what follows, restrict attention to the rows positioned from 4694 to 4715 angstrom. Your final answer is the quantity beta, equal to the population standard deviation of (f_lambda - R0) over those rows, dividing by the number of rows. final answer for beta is 1.77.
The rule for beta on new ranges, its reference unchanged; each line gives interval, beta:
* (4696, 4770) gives 2.71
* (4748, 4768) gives 2.07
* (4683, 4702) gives 2.39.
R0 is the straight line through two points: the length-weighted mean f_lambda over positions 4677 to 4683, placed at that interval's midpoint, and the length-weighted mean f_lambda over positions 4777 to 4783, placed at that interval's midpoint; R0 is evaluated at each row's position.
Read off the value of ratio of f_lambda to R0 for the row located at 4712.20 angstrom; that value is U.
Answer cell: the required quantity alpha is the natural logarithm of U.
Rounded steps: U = 0.86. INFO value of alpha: -0.15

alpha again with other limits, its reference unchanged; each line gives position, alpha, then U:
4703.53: -0.05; 0.95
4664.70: -0.08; 0.93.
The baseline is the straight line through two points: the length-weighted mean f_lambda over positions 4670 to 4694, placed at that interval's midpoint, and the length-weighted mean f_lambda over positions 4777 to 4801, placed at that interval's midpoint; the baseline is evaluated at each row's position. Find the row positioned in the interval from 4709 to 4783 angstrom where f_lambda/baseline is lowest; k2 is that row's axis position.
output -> 4733.96 angstrom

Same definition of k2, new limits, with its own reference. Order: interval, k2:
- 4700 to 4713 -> 4712.20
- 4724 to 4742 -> 4733.96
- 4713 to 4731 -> 4725.24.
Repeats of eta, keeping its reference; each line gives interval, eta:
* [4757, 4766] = 0.05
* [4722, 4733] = -0.03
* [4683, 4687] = -0.11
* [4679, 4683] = -0.06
